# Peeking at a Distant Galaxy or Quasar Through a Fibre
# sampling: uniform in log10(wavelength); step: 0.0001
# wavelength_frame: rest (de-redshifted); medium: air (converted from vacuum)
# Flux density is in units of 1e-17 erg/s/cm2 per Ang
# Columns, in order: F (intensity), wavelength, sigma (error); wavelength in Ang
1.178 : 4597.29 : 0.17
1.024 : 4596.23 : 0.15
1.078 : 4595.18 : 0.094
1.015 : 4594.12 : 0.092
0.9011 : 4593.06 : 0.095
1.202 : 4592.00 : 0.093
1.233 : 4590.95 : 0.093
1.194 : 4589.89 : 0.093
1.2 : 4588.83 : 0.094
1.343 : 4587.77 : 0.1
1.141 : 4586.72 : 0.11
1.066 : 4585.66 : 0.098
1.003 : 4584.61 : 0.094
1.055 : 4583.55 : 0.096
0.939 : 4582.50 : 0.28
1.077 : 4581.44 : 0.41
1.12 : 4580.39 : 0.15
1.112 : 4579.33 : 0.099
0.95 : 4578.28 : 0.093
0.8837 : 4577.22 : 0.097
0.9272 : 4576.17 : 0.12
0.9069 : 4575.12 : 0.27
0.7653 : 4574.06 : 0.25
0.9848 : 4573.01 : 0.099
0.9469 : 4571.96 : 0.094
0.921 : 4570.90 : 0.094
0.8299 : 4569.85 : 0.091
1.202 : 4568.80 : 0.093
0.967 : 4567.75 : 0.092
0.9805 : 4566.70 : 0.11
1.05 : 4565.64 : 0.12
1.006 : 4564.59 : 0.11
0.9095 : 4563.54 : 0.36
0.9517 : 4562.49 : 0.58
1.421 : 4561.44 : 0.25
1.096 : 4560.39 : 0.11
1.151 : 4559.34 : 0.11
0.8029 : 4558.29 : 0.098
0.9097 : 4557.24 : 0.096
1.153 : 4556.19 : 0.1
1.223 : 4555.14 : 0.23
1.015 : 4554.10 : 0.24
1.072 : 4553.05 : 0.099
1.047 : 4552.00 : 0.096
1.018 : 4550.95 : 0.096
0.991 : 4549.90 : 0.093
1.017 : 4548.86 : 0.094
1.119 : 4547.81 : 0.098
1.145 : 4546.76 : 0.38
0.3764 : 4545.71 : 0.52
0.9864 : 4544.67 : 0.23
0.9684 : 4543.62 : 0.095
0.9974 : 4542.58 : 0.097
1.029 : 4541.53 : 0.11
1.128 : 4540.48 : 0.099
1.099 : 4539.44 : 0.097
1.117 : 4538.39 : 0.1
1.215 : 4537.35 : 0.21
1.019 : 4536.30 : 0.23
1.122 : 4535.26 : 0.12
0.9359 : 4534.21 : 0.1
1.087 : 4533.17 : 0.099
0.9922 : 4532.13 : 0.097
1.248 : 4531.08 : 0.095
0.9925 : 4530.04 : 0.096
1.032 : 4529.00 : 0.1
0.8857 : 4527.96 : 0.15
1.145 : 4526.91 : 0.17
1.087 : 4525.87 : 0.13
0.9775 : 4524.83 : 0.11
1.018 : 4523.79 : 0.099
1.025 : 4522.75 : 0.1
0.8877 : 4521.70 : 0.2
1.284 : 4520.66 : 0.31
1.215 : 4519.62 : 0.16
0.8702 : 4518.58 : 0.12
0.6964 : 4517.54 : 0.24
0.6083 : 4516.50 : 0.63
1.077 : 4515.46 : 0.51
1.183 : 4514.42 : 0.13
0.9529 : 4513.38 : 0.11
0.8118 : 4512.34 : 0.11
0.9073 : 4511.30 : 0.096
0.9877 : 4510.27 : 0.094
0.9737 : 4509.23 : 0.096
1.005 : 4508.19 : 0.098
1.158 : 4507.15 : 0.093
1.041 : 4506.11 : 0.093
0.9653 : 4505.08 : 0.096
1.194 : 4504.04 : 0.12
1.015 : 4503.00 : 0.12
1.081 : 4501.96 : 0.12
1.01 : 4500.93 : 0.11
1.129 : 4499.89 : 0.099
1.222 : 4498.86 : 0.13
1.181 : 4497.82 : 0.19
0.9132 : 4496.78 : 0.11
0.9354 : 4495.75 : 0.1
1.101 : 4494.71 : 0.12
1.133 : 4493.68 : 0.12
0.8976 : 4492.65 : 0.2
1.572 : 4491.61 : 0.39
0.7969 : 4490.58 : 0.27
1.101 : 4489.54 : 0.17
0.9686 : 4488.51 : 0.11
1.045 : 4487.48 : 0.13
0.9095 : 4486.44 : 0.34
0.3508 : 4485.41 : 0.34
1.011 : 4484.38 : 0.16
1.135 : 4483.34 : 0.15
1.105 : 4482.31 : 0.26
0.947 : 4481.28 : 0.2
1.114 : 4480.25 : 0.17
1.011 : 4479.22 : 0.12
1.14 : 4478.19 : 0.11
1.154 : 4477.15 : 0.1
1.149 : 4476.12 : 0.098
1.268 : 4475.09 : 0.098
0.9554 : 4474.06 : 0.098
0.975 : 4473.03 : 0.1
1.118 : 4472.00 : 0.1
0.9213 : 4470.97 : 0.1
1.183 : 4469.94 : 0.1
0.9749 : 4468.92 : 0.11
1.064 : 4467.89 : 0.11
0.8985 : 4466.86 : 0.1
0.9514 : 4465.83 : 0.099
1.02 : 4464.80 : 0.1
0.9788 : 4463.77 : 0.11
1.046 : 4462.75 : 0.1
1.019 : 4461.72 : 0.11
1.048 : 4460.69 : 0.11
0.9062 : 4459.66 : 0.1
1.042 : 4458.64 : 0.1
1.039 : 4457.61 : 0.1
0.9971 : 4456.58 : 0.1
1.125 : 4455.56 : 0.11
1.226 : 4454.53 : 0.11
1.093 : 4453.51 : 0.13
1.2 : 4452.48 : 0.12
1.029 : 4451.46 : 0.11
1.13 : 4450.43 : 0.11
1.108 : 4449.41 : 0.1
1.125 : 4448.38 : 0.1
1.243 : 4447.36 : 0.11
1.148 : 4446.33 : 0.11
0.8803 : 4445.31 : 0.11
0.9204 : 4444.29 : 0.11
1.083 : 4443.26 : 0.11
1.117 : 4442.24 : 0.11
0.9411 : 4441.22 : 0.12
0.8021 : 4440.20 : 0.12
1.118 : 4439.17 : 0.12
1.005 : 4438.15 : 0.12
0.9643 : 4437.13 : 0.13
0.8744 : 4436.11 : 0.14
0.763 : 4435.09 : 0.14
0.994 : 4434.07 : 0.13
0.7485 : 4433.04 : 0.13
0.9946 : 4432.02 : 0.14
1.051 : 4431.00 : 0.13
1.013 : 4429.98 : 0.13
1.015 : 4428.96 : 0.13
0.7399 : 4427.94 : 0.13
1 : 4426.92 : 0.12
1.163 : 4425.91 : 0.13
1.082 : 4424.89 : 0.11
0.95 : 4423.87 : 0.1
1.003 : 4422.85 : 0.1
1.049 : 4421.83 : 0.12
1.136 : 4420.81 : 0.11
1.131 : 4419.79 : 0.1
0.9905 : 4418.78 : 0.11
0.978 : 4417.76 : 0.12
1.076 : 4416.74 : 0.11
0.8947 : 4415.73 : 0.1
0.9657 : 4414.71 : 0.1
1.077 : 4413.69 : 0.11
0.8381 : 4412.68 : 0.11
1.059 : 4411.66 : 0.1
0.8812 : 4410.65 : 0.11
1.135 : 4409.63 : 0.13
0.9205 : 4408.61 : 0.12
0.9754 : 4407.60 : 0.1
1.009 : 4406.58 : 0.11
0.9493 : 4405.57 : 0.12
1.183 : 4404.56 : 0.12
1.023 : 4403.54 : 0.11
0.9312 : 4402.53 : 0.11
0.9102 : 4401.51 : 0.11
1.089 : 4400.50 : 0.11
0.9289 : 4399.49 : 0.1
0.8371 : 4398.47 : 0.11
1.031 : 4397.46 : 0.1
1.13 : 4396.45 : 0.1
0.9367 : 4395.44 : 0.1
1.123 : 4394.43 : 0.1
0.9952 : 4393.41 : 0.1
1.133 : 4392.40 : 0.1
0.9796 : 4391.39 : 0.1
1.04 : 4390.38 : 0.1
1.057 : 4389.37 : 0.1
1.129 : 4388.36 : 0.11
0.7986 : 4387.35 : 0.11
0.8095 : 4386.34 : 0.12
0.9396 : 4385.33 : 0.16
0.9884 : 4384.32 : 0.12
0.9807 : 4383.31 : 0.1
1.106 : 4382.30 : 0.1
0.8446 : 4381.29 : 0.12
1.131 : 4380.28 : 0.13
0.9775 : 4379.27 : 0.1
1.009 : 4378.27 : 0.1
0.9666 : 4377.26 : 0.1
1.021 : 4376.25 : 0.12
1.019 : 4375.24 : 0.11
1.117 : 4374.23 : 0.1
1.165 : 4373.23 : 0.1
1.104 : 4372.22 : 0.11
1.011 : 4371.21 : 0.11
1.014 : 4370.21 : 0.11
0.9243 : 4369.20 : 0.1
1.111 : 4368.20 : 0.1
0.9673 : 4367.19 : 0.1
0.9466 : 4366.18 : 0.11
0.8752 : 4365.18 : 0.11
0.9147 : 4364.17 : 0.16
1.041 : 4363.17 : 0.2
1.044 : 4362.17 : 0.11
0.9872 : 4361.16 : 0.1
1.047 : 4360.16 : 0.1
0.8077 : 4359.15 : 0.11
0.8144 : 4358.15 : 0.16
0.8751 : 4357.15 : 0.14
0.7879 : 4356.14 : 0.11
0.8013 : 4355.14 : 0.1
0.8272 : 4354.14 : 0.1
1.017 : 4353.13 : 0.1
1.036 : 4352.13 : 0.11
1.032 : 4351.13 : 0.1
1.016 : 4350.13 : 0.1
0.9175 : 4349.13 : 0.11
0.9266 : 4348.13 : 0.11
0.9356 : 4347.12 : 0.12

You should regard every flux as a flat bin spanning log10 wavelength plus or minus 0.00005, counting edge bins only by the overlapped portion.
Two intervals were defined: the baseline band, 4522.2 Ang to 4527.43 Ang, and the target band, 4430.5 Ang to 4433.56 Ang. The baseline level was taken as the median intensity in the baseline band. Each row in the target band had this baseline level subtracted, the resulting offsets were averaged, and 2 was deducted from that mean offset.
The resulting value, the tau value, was -2.09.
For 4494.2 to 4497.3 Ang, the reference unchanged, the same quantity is -2.04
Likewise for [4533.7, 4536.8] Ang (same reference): -2.00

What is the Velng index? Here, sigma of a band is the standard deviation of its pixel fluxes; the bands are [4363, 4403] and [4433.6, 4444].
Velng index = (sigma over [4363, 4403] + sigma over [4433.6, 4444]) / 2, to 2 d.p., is 0.11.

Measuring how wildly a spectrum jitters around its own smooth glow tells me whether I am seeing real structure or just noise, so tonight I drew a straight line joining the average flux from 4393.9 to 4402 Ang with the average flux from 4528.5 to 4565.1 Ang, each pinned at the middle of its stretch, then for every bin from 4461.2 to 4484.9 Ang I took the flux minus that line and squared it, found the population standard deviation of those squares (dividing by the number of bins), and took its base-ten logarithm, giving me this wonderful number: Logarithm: -1.88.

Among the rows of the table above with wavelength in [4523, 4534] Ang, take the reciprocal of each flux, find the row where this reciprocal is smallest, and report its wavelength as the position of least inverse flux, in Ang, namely 4531.08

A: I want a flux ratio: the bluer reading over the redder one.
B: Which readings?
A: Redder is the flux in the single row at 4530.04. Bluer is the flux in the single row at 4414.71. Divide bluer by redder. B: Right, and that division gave 1.0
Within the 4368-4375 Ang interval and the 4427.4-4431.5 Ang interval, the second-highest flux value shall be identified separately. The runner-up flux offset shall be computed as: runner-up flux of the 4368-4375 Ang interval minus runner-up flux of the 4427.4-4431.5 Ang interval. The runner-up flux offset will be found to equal 0.10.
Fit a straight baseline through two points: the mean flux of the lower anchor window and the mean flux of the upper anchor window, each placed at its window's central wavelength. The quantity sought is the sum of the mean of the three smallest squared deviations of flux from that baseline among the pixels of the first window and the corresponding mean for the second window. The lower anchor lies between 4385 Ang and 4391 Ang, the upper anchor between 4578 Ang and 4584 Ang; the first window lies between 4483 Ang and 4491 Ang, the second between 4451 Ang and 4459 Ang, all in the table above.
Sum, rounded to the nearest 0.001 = 0.002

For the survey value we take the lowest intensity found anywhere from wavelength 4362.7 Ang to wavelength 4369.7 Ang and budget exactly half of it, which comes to 0.44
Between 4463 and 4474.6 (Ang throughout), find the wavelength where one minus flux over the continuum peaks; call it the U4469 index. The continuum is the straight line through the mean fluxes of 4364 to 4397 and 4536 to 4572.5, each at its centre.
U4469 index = 4466.86 Ang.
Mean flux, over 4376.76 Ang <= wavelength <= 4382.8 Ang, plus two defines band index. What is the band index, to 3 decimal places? 3.006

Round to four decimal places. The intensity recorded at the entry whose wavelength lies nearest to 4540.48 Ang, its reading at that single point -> 1.1280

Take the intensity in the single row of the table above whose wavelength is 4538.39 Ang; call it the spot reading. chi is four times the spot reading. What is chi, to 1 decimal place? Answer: 4.5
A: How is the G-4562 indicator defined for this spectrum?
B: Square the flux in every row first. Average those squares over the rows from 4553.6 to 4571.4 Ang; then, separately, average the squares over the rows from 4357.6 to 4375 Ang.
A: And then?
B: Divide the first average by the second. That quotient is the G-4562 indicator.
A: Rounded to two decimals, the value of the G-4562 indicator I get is 1.10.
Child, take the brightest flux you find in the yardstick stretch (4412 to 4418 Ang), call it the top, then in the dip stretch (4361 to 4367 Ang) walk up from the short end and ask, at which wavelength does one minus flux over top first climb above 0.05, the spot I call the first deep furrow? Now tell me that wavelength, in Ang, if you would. 4361.16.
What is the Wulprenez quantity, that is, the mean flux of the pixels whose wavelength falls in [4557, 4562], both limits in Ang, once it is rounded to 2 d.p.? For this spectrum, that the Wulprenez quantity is 1.08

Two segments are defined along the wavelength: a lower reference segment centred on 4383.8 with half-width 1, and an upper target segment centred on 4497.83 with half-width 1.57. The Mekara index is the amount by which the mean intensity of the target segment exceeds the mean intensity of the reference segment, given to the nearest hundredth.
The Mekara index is 0.12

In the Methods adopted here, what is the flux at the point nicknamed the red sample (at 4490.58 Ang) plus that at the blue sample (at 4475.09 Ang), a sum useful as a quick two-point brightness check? 2.06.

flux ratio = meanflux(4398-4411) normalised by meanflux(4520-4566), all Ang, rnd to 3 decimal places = 0.945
